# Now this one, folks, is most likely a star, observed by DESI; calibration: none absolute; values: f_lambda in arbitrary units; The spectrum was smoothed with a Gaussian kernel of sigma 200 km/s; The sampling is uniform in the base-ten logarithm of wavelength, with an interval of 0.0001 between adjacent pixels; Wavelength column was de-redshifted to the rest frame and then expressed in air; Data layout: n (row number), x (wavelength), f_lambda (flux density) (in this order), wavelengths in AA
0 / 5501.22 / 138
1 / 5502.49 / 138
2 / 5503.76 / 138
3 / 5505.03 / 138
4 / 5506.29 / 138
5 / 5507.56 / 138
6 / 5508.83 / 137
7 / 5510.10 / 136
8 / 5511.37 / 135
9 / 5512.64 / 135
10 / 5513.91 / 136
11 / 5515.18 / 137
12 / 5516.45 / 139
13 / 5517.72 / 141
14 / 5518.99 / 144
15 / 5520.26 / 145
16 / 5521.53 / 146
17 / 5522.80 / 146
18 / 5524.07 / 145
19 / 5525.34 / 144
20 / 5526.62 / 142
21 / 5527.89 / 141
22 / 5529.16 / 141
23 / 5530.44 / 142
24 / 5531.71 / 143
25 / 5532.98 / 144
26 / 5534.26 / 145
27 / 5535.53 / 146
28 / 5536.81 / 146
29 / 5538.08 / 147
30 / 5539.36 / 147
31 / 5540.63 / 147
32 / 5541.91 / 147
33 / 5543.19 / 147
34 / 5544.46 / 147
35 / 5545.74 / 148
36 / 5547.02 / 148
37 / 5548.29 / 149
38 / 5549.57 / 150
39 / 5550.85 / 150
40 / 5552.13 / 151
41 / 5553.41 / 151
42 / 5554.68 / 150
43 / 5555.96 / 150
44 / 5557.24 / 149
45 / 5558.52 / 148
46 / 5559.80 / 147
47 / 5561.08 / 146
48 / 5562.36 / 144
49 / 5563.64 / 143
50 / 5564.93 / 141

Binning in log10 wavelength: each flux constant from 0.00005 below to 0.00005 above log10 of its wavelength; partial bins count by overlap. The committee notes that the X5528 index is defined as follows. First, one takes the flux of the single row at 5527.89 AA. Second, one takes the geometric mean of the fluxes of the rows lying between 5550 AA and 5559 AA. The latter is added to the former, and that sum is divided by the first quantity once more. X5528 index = 2.06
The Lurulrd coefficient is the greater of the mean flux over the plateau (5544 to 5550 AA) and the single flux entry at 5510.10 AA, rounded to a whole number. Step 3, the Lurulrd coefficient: 148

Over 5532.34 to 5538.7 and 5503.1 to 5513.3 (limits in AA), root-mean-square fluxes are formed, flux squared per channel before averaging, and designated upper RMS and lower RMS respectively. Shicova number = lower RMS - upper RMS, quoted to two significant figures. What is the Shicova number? -8.7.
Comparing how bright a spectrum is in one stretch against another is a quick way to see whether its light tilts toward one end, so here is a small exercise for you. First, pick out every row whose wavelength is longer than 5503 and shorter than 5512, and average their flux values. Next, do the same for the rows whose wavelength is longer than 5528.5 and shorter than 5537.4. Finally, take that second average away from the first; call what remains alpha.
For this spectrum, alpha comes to -6.7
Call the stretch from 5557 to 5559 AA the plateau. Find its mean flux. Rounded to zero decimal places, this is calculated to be 148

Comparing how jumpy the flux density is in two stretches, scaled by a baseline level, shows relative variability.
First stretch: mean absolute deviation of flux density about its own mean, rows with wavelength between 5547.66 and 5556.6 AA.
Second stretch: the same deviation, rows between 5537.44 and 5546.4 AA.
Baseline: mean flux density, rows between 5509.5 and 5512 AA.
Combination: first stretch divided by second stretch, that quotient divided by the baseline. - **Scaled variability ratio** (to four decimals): 0.0148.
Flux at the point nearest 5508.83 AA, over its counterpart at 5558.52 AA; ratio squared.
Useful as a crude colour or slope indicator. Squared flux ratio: 0.86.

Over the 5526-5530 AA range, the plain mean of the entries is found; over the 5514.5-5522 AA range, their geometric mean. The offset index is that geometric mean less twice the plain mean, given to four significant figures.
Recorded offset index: -140.7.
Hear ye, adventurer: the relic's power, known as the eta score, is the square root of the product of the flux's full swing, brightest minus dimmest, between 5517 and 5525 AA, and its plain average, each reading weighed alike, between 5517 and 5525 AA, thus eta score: 27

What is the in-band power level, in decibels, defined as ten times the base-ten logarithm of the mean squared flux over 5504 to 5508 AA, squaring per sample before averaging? 42.8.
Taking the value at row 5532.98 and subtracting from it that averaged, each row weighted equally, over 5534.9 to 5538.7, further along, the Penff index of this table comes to -2.3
